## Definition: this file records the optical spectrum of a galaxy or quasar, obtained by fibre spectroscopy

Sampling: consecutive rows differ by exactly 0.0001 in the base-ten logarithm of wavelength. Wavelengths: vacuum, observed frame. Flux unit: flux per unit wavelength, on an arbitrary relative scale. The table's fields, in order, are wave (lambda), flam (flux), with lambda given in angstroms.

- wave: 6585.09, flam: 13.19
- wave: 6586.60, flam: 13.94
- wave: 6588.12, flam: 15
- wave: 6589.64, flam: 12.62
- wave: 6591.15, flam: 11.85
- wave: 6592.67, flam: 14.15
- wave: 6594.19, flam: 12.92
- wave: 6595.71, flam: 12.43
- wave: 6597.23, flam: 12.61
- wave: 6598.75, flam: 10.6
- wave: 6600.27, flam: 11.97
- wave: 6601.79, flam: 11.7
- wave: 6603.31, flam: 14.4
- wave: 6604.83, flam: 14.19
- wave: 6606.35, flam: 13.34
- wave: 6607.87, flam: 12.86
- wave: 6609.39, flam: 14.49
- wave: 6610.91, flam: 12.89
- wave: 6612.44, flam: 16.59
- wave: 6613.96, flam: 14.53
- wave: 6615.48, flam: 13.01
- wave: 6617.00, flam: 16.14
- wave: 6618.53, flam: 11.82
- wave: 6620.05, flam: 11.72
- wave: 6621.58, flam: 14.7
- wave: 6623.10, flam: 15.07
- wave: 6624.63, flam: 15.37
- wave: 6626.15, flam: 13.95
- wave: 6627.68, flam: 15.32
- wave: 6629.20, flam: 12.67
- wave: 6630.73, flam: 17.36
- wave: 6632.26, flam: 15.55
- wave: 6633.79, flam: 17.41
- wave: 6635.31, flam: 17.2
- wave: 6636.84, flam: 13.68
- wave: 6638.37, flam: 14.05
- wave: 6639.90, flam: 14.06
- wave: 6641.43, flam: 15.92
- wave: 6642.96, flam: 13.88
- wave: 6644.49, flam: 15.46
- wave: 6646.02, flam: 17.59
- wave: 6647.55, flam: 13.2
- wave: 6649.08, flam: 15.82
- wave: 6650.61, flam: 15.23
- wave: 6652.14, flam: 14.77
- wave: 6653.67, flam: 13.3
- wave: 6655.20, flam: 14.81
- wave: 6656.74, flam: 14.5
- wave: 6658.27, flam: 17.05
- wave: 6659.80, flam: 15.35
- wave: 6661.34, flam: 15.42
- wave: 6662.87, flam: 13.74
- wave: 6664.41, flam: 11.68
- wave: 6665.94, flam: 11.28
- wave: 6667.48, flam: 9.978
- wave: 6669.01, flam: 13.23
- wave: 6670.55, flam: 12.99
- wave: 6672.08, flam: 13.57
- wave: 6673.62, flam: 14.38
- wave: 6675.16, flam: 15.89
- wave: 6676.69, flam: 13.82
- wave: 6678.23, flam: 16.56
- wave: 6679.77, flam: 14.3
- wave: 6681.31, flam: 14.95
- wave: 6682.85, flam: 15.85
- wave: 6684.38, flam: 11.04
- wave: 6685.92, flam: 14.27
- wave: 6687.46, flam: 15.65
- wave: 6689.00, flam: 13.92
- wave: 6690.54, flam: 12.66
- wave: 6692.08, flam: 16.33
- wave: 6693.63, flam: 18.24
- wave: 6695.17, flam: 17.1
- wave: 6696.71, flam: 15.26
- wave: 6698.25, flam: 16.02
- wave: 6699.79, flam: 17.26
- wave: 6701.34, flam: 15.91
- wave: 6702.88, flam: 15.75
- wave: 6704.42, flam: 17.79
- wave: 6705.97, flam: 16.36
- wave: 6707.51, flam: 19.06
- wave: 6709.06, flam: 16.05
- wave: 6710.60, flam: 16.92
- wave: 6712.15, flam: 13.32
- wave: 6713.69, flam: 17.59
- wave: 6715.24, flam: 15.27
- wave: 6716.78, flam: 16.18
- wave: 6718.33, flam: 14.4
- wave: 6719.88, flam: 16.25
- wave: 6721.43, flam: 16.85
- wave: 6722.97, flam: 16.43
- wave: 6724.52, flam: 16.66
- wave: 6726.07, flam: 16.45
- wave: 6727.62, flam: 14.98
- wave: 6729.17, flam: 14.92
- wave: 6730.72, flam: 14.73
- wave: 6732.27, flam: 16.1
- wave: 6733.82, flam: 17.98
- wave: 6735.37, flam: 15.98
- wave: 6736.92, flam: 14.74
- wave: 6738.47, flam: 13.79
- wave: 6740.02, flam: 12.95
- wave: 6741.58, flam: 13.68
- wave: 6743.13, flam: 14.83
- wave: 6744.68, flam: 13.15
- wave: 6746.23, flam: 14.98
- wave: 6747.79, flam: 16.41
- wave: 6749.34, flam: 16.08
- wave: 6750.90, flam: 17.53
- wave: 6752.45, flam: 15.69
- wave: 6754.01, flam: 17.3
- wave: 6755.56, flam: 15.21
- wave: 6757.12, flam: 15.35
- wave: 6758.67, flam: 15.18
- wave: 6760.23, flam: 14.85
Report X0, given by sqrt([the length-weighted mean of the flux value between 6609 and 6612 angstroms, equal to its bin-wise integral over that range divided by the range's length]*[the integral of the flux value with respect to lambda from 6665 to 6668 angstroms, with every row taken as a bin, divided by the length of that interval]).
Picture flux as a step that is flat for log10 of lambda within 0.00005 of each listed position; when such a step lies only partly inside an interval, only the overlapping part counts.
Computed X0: 12.2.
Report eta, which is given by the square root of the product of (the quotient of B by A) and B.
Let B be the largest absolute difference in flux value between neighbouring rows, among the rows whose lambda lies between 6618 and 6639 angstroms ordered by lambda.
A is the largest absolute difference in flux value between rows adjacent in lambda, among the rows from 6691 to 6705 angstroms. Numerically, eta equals 3.3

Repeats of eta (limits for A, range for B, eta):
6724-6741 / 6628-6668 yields 3.3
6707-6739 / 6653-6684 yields 1.6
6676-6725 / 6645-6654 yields 2.0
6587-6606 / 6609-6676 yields 2.9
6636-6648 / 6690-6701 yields 1.8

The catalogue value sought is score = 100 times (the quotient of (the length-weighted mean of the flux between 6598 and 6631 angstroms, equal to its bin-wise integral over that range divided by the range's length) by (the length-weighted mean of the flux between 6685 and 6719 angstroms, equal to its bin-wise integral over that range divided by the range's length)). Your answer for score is 87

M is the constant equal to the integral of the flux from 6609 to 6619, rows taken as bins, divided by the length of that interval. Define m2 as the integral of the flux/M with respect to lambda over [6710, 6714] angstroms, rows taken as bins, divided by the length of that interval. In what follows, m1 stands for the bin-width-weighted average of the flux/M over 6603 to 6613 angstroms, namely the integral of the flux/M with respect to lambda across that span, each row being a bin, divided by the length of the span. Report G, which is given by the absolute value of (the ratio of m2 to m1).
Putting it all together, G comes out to 1.12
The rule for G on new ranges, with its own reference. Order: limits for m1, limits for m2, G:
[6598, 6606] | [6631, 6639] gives 1.25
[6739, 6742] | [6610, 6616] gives 1.08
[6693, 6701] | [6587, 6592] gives 0.79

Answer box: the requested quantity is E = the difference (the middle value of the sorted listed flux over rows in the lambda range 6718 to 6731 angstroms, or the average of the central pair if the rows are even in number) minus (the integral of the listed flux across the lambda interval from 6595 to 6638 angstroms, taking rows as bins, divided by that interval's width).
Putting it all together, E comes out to 2.2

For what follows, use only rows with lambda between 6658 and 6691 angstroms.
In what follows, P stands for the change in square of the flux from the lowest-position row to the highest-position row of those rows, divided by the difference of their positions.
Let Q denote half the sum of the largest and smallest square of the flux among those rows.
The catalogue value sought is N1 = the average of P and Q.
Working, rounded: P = -4.0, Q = 195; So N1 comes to 96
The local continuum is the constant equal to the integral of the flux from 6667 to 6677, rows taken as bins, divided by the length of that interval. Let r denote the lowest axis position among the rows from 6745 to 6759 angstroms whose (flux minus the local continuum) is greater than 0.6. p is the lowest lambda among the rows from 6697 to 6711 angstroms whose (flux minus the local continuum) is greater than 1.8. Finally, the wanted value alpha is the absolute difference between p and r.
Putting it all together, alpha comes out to 48.0 angstroms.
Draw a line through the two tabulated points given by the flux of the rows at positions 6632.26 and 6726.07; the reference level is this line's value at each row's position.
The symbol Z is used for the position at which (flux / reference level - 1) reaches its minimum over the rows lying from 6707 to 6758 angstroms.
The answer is 6740.02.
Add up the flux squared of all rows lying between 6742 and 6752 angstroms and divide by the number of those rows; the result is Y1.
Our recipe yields 242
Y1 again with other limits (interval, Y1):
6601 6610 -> 183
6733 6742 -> 223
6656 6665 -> 217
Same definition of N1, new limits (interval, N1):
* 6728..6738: 135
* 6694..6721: 135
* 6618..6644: 111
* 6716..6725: 124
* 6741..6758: 122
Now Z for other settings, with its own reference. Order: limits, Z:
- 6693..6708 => 6696.71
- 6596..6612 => 6598.75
